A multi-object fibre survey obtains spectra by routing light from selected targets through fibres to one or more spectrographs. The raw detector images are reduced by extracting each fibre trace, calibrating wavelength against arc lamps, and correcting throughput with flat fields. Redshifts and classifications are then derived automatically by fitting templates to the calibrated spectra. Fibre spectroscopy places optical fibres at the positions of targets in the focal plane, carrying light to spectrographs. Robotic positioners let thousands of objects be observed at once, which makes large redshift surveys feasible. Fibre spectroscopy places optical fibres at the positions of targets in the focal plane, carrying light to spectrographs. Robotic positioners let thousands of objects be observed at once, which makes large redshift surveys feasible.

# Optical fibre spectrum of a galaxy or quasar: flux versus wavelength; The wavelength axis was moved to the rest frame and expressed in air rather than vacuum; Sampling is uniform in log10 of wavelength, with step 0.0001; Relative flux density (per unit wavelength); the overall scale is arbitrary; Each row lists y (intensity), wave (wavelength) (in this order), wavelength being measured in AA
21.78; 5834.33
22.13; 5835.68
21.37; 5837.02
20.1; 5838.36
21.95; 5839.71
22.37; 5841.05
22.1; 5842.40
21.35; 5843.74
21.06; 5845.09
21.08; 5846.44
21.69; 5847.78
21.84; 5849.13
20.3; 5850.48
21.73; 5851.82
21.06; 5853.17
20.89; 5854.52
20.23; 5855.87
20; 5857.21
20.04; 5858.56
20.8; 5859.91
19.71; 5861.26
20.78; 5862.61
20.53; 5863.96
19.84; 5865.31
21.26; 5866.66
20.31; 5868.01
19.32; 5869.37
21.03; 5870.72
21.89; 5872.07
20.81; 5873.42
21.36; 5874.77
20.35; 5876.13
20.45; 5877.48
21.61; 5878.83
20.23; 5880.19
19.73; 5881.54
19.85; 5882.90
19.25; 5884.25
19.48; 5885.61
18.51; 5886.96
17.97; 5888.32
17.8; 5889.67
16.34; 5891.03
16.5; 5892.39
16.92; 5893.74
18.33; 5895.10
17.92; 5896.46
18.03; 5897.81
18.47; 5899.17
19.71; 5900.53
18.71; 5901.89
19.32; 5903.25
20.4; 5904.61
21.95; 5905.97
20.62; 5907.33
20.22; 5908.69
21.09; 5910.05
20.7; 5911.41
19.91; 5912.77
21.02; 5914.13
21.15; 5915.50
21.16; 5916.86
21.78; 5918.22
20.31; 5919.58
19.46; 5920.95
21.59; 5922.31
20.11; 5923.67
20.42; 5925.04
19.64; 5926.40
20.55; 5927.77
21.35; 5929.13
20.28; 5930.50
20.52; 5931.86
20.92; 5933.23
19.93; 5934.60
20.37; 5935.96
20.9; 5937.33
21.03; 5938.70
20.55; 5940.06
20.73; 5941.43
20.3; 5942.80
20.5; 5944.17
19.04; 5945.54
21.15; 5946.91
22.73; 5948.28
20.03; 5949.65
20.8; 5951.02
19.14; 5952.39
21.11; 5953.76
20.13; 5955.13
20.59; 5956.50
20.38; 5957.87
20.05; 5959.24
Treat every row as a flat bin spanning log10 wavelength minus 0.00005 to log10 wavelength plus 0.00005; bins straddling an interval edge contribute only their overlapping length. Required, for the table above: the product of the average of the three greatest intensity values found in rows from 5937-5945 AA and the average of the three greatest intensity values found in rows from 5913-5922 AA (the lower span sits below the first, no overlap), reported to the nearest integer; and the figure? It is 446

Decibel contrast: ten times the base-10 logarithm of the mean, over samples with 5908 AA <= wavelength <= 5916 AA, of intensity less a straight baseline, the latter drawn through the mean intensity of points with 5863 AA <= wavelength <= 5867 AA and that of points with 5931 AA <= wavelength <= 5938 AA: -8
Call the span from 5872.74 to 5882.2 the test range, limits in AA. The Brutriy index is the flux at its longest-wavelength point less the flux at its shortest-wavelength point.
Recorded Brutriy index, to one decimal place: -1.1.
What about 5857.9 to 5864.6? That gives 0.5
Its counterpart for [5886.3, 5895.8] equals -0.2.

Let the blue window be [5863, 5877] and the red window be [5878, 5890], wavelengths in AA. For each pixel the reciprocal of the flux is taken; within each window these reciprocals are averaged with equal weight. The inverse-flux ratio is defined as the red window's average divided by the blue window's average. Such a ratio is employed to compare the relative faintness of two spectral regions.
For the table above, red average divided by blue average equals 1.07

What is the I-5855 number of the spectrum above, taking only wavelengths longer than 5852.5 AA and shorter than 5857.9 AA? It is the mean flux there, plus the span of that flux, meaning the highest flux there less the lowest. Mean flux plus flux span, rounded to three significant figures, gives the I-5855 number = 21.6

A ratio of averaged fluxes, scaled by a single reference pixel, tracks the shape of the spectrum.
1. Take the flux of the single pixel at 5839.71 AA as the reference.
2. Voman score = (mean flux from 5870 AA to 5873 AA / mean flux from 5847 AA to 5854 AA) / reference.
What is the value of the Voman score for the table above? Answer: 0.046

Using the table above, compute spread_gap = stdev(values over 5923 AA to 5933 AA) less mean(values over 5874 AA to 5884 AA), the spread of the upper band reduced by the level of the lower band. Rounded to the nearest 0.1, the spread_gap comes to -20.0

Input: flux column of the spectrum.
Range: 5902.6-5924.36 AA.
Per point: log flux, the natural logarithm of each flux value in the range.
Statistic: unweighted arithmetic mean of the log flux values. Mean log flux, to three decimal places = 3.028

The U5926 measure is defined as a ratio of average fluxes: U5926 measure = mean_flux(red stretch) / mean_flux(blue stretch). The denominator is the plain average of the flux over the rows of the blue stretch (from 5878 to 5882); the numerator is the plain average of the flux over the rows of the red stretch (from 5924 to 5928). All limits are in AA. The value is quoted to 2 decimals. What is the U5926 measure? 0.98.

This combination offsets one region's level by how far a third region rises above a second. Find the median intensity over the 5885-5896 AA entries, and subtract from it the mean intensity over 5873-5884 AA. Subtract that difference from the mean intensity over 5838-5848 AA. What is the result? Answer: 24.1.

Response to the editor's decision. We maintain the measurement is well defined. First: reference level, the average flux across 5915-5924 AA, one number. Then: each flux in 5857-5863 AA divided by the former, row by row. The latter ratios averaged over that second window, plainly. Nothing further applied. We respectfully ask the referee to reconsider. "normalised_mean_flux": 0.97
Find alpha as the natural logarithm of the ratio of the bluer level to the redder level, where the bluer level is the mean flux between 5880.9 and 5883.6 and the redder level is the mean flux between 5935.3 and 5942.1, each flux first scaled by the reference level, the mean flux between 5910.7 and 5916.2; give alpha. -0.046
